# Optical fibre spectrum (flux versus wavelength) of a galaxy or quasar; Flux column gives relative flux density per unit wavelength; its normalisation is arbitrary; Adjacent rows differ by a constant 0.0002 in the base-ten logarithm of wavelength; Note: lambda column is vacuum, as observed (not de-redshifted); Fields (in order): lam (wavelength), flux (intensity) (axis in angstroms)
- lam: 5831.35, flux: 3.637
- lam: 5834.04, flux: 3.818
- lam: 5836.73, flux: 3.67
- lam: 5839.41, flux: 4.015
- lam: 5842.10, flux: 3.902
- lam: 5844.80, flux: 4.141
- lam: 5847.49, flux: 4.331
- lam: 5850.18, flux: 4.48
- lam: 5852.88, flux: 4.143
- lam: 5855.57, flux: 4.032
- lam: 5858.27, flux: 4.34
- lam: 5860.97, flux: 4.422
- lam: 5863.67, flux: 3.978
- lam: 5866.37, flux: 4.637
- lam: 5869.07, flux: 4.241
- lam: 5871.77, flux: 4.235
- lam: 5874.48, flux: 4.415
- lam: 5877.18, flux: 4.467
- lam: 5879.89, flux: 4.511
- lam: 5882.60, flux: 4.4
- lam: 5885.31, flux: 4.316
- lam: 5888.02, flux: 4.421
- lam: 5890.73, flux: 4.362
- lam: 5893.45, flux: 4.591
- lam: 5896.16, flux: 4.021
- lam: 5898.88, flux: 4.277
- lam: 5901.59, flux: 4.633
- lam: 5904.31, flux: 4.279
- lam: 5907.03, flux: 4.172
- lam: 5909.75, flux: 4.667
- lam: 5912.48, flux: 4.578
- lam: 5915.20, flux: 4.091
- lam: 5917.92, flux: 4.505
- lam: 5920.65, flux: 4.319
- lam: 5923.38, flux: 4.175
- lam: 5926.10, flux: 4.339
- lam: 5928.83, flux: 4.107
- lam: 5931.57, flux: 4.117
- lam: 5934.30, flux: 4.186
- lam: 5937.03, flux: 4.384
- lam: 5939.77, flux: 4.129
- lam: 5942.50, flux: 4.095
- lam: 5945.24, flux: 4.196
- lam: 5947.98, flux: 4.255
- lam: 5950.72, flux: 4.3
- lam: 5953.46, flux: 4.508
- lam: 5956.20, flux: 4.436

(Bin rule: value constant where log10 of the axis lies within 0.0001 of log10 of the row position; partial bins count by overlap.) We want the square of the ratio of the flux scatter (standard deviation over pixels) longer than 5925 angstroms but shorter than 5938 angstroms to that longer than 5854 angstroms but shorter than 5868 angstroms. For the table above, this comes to 0.22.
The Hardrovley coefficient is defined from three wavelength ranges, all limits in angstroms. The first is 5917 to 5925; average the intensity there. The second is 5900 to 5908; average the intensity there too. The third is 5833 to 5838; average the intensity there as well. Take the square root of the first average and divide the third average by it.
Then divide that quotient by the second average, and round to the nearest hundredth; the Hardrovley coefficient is 0.41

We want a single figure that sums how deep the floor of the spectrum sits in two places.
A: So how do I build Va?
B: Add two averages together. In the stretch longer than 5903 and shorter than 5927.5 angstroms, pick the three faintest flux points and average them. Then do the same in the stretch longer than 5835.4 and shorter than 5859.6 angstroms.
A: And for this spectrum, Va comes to 8.01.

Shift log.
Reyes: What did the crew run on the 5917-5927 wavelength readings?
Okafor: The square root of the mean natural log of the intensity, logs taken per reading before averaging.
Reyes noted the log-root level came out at 1.21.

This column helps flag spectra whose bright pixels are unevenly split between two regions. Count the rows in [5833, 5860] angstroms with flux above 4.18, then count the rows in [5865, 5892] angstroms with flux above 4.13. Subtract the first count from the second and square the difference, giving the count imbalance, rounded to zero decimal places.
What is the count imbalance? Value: 49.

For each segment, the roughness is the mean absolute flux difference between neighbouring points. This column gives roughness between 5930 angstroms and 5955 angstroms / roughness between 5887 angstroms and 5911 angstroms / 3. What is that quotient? 0.13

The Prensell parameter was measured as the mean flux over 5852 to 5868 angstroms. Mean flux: 4.26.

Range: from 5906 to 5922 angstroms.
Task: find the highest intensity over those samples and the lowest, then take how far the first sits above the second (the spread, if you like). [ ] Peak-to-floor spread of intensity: 0.6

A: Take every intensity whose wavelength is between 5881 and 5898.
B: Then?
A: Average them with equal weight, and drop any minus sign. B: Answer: 4.35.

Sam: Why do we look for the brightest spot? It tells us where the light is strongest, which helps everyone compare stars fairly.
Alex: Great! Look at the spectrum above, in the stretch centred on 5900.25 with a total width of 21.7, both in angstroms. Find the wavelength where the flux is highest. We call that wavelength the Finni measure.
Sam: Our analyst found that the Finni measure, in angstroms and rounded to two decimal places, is 5909.75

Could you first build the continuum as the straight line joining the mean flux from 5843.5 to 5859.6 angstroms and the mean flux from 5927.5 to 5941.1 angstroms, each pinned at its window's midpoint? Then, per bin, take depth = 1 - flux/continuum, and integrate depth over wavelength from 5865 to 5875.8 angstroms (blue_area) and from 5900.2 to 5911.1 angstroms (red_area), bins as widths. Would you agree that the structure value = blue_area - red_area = 0.22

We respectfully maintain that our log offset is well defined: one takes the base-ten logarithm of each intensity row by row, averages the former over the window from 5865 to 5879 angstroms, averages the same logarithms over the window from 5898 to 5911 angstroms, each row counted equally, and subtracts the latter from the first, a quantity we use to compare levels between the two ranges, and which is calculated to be 0.000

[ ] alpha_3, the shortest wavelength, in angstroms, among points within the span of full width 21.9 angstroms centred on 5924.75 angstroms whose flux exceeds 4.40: 5917.92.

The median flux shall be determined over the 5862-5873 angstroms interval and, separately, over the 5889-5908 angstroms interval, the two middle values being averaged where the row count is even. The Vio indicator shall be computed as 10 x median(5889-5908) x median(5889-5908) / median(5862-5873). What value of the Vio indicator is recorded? 43.2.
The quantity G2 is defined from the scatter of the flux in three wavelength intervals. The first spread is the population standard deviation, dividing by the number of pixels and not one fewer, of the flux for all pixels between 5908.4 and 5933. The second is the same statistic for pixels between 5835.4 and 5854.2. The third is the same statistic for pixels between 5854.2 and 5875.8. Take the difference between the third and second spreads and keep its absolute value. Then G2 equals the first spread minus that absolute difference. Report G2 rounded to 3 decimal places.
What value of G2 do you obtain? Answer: 0.159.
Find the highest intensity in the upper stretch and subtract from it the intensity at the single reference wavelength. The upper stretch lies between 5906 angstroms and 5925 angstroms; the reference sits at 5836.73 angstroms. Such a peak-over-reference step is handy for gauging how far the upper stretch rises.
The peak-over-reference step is 1.0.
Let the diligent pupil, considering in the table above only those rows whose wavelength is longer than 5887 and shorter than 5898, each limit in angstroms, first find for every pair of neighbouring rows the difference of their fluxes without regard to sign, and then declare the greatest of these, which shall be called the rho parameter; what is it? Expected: 0.57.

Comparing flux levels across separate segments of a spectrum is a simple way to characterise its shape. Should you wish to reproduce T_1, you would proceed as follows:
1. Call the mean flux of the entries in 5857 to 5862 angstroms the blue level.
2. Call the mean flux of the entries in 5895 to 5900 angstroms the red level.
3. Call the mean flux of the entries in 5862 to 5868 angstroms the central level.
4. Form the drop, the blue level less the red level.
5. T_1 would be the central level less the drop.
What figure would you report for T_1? 4.08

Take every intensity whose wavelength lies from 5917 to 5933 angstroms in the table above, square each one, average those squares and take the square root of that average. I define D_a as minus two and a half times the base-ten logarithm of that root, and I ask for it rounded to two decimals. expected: -1.57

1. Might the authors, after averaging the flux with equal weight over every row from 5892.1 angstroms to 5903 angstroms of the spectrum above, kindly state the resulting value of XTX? 4.38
